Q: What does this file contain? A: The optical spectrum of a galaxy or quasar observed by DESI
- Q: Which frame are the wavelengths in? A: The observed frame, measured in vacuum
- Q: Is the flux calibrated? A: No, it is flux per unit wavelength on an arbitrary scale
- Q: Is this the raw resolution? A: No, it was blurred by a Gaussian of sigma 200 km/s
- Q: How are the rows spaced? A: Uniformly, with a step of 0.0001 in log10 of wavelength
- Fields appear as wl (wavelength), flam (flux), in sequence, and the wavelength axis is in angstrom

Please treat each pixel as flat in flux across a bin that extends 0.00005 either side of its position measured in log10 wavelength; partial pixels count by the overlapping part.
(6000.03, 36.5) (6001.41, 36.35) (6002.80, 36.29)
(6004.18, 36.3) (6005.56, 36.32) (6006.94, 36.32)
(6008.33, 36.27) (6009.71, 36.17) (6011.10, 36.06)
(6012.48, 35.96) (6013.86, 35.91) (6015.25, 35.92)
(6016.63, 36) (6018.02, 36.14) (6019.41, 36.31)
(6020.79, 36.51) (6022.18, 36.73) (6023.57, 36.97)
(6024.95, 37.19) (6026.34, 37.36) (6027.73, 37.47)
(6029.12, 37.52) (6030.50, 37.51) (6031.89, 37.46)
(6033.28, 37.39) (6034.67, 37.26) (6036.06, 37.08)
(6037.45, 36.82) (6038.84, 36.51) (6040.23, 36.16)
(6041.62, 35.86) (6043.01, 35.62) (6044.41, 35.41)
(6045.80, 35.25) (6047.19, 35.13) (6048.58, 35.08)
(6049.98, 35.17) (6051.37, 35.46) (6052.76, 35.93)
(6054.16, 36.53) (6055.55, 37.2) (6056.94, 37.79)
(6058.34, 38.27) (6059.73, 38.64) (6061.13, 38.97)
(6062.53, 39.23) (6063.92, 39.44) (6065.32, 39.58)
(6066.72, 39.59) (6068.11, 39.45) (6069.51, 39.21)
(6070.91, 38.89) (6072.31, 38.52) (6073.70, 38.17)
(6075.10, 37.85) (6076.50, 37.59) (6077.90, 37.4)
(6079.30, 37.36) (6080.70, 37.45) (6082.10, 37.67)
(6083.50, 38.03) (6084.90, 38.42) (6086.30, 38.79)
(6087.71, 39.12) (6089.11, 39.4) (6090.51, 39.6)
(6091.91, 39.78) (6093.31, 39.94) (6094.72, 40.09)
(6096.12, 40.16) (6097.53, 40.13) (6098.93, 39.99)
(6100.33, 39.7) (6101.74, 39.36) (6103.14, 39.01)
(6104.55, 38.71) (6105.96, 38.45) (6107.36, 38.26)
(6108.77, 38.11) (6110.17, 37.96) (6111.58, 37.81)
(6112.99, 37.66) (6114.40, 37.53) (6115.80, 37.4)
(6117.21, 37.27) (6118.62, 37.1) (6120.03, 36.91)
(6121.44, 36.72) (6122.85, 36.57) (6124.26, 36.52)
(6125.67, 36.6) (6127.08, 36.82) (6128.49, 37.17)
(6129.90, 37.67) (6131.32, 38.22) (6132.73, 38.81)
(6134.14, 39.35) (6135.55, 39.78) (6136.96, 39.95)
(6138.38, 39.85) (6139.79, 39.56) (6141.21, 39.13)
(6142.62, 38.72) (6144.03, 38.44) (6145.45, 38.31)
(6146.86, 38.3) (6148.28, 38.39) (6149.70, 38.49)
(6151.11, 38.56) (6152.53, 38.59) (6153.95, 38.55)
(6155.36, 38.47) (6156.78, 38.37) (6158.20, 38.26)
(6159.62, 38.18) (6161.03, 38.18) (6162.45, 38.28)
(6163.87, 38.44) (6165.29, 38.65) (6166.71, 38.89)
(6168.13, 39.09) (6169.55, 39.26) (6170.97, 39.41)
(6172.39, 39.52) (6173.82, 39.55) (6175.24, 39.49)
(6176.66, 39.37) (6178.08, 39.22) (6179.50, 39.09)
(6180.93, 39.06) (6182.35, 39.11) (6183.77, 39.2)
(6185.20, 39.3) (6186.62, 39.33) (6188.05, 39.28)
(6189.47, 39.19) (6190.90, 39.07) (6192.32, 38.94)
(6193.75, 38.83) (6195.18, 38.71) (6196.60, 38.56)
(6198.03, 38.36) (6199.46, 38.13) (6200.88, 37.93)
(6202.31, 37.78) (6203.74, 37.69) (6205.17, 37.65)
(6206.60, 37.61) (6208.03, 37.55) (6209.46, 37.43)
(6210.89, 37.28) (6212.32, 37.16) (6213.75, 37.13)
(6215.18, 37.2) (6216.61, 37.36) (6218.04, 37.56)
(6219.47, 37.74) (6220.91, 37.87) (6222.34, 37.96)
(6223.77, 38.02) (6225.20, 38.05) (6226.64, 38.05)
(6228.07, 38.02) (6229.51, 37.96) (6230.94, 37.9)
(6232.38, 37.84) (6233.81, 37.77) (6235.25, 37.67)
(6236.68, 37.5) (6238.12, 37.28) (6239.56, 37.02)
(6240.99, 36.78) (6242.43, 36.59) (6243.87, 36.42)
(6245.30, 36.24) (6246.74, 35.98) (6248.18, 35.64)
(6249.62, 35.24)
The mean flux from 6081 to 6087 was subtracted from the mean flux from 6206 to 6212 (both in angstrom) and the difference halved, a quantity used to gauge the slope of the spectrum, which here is -0.38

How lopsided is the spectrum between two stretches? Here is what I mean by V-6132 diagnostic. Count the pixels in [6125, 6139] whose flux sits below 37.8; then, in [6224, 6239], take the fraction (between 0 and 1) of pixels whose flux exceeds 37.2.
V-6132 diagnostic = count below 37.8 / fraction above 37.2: 4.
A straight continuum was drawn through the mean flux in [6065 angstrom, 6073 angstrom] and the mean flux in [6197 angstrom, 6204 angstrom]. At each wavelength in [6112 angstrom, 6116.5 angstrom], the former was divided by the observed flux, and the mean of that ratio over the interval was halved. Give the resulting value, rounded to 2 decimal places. 0.52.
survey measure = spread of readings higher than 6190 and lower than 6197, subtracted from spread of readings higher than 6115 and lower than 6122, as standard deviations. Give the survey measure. 0.07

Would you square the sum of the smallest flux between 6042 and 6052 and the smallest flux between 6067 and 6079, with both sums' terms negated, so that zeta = 5253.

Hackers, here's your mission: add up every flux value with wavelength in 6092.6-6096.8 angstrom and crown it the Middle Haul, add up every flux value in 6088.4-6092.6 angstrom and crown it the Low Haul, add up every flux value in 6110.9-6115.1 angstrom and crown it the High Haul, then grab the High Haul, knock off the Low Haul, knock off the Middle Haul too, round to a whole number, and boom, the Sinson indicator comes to -126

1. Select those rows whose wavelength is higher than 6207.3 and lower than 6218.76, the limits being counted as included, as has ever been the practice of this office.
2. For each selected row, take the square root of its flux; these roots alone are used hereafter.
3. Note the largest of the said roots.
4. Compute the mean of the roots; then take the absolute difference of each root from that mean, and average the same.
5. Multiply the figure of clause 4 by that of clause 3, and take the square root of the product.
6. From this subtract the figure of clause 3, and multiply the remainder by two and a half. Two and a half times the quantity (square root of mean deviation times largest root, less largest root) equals -14.7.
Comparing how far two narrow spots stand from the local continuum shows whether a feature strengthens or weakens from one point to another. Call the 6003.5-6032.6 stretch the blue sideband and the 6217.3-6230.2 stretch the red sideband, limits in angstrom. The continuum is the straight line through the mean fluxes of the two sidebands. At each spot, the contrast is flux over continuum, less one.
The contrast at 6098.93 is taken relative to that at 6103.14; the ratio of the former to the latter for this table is 1.5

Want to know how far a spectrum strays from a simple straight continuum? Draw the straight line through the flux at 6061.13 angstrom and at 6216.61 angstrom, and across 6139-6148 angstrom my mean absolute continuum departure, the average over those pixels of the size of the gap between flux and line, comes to 0.62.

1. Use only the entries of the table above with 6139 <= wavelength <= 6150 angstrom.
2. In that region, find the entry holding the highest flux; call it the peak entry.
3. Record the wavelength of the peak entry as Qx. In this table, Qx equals 6139.79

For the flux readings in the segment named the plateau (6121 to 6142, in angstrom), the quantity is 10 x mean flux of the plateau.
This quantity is 382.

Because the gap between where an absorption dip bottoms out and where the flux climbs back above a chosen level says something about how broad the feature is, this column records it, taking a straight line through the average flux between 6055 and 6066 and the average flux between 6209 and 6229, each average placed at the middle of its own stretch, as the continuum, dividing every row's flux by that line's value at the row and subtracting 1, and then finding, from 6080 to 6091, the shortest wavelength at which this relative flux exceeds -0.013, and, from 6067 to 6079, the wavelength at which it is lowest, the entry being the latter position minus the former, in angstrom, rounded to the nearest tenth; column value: -5.6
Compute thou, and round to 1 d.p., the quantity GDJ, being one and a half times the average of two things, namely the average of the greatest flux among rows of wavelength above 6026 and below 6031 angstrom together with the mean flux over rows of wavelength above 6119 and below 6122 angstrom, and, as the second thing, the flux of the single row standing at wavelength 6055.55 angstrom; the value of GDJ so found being 55.8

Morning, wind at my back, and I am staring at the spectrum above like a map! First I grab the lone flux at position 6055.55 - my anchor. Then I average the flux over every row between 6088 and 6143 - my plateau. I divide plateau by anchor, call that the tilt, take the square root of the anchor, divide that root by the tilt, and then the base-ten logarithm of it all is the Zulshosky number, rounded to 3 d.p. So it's 0.770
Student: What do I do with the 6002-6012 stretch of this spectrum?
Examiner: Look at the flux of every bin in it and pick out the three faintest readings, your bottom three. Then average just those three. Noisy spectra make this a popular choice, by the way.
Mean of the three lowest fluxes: 36.2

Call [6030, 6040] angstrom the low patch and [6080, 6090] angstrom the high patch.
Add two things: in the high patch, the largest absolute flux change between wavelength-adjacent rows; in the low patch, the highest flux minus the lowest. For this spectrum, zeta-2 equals 1.4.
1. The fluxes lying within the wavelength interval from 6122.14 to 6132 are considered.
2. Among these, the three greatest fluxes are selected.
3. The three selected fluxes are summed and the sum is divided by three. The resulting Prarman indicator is 37.7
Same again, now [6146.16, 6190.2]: 39.5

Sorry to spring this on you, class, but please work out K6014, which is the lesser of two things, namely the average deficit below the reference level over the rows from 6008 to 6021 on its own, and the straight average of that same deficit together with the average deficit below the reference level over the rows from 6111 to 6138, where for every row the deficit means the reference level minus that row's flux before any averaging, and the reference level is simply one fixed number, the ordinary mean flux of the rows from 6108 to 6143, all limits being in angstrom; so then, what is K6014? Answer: 1.1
